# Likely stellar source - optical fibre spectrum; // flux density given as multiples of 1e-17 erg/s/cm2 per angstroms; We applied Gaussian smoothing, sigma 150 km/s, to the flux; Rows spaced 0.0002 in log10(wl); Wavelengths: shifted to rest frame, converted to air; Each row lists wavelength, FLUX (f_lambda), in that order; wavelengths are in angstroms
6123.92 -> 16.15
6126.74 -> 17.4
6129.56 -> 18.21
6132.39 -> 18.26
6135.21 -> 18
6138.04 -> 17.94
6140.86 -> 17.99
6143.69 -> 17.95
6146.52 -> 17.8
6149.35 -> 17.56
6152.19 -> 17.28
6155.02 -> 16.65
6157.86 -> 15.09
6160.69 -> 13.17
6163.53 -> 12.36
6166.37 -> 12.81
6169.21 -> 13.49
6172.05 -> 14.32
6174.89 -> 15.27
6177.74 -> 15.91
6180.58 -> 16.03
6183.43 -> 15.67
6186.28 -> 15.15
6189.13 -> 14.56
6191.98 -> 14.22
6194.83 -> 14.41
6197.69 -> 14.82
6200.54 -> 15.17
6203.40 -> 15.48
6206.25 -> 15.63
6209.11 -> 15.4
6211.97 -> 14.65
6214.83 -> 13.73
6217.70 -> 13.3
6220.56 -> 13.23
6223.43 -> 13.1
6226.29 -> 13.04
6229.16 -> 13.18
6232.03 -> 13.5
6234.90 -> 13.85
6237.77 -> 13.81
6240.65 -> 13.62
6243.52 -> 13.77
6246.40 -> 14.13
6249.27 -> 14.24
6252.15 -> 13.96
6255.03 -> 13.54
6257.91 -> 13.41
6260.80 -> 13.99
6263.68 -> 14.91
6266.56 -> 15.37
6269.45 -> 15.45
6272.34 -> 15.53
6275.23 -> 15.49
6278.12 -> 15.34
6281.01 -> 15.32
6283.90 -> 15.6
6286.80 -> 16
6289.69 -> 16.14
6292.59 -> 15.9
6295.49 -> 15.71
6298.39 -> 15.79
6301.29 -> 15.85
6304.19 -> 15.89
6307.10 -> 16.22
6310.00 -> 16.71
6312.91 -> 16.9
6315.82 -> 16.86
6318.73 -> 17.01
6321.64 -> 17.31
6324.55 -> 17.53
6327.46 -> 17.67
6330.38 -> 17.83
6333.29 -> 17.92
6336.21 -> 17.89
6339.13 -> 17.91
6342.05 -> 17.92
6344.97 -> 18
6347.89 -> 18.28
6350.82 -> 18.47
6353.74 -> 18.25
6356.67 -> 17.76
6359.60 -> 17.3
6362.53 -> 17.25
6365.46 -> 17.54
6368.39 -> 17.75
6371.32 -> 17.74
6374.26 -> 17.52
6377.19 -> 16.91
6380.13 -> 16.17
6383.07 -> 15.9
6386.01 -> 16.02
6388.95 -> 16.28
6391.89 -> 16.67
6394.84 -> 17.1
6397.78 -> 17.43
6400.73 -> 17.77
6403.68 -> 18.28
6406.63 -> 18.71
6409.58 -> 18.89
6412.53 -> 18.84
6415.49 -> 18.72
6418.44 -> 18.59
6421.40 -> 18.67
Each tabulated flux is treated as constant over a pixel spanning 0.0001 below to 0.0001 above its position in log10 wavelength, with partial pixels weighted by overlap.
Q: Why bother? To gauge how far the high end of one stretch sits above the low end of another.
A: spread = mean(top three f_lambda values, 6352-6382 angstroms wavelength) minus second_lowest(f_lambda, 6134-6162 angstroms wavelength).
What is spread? 2.8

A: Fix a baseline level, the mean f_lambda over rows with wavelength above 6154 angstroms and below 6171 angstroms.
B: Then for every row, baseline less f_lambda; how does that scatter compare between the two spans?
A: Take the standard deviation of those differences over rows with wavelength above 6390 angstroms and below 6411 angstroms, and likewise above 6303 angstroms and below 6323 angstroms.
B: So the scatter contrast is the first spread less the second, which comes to 0.3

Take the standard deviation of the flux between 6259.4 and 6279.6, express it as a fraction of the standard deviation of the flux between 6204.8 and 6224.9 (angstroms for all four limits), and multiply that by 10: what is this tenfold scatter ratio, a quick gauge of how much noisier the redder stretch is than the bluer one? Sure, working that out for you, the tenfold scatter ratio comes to 5.2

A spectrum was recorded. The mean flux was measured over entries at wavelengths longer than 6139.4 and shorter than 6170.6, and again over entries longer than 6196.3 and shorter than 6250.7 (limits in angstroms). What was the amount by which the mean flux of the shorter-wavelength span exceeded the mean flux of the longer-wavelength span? 1.6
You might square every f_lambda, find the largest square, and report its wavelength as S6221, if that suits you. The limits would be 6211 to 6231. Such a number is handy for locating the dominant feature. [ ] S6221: 6211.97 angstroms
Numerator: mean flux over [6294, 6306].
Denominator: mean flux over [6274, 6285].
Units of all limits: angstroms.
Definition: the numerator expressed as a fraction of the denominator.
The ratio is 1.02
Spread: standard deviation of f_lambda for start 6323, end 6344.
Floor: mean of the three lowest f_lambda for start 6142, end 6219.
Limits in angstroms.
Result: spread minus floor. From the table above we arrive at -12.6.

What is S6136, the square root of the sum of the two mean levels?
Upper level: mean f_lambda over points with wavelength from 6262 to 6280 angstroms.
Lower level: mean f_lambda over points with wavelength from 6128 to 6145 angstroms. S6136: 5.78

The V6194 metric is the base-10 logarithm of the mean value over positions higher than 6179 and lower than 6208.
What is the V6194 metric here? 1.18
